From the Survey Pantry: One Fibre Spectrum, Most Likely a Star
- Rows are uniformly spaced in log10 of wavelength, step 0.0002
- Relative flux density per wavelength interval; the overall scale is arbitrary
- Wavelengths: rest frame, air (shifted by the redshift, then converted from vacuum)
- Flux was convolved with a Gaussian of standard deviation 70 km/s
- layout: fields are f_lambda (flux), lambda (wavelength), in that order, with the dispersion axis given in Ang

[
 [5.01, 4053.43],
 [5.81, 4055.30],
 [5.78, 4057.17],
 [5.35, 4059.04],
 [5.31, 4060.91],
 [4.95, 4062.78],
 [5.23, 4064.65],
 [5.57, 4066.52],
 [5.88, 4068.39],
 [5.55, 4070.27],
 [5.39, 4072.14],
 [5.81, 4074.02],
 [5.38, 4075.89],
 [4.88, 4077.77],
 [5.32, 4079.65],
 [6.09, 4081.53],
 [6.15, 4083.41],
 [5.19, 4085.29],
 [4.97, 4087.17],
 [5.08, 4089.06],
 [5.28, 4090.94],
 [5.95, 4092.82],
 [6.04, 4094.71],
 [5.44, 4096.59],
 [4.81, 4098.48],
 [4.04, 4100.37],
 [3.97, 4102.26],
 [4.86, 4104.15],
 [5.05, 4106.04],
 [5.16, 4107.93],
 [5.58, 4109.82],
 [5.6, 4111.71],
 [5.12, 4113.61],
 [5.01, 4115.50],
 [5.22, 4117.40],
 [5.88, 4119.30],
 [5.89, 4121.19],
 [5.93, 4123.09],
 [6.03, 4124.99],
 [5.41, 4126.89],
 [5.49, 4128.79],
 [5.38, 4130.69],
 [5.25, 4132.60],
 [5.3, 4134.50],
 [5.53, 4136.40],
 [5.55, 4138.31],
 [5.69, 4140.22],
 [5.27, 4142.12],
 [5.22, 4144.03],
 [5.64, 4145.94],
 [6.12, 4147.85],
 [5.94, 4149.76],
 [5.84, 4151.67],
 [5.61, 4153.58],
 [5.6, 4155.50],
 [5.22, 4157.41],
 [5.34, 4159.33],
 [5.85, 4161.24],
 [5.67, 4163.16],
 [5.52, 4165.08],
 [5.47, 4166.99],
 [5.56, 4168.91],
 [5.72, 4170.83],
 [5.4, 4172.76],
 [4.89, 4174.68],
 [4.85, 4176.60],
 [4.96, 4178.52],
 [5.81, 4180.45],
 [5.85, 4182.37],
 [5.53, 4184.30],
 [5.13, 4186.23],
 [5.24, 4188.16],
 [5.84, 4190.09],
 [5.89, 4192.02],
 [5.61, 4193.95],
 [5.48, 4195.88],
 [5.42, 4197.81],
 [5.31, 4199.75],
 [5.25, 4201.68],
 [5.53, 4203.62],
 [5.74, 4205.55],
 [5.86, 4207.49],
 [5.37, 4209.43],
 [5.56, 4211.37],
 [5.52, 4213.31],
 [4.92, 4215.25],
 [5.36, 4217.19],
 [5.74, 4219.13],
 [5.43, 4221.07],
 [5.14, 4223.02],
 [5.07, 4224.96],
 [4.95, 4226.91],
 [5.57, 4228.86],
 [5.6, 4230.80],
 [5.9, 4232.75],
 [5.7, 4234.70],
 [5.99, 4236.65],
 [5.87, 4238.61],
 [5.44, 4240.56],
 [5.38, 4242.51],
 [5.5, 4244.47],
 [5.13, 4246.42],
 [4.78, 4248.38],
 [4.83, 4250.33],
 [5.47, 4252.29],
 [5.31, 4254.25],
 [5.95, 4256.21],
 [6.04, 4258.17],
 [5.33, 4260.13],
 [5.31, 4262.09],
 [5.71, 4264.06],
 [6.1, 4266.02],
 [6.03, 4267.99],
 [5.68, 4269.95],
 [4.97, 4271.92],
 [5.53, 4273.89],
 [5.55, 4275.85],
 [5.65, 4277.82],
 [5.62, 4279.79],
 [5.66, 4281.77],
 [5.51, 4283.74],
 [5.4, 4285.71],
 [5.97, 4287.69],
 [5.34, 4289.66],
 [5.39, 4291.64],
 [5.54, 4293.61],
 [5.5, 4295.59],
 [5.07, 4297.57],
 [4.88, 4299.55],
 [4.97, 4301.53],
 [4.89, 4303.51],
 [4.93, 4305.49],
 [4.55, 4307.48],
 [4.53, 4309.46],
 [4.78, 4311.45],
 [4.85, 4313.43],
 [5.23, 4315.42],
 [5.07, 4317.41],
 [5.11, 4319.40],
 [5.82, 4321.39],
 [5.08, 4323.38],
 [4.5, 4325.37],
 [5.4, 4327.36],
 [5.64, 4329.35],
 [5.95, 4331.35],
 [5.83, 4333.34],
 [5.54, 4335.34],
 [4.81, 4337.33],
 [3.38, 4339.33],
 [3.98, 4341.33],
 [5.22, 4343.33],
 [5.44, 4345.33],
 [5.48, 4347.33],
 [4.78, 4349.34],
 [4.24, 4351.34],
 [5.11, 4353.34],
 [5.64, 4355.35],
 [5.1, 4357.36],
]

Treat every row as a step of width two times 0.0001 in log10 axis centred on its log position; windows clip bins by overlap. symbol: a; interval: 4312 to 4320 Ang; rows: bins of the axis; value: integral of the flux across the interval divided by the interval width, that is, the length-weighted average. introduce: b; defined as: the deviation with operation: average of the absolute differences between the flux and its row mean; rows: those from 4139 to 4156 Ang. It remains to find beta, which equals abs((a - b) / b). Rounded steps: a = 5.05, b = 0.2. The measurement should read 23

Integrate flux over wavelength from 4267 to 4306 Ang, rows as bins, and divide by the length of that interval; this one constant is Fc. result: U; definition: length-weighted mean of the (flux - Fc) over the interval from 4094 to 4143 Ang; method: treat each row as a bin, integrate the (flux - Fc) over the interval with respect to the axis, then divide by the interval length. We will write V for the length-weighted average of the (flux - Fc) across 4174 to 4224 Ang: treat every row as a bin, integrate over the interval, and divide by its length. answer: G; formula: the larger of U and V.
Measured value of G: 0.03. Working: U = -0.09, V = 0.03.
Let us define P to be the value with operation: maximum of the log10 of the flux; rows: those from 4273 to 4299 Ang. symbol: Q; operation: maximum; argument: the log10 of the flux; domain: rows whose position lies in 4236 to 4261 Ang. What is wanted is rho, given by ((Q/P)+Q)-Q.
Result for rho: 1.01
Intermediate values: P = 0.776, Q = 0.781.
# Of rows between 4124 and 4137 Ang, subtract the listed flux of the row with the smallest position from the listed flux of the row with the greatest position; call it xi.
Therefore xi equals -0.5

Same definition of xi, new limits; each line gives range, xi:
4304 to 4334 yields 0.9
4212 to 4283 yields 0.1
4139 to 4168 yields -0.2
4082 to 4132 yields -0.8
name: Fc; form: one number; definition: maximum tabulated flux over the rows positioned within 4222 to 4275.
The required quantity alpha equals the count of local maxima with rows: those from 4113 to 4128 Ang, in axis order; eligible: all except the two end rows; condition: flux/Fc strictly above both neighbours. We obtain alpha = 1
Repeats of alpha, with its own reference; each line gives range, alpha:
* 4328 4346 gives 1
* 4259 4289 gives 3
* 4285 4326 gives 6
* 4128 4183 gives 4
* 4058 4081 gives 2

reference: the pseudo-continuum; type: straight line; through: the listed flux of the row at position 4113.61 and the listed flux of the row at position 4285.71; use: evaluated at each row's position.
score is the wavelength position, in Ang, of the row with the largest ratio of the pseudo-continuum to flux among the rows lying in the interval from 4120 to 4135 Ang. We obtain 4132.60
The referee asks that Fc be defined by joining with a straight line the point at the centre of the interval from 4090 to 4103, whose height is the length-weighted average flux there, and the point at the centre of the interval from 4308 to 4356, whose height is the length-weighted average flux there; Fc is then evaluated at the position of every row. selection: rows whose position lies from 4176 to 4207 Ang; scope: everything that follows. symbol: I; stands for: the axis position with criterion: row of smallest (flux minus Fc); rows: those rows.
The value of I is 4176.60 Ang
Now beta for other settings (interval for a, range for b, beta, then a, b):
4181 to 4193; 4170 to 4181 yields 14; 5.59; 0.4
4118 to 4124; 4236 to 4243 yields 22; 5.86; 0.3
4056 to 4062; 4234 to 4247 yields 22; 5.48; 0.2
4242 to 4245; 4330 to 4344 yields 6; 5.43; 0.8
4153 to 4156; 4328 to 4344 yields 7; 5.59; 0.7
